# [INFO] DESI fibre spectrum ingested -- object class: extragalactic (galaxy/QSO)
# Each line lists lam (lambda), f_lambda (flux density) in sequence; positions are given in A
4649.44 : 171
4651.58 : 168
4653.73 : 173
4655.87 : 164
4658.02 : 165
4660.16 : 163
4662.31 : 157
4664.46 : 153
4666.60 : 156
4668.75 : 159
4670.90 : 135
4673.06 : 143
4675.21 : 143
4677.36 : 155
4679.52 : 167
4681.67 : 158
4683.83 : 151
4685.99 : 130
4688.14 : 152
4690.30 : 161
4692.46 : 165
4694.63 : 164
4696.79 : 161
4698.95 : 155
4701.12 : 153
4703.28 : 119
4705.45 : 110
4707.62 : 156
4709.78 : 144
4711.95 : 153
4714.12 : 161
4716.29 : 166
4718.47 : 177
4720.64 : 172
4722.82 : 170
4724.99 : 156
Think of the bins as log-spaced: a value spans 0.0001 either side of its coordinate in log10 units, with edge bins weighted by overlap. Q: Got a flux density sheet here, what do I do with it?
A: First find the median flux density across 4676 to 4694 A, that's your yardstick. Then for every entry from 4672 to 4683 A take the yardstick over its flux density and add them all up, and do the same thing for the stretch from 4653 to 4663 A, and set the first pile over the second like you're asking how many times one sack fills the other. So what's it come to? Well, 1.08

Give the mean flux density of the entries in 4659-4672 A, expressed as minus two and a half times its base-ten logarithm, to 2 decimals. -5.47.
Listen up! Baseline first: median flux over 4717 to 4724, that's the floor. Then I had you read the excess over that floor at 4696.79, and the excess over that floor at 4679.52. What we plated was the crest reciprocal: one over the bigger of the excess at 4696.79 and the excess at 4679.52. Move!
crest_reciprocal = -0.20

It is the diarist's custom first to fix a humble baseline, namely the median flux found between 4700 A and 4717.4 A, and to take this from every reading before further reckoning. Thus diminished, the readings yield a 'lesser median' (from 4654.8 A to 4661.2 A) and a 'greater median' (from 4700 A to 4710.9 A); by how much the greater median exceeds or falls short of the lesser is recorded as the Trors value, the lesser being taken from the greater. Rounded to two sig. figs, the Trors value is -20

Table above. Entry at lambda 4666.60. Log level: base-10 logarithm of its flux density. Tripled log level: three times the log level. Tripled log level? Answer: 6.58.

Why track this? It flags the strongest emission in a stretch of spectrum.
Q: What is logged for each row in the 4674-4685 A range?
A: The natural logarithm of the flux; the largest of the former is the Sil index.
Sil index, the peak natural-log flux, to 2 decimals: 5.12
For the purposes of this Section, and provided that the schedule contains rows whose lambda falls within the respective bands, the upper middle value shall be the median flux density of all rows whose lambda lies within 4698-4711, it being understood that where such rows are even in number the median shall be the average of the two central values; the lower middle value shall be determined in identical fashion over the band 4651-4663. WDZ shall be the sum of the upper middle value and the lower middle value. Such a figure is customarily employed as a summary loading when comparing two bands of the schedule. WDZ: 313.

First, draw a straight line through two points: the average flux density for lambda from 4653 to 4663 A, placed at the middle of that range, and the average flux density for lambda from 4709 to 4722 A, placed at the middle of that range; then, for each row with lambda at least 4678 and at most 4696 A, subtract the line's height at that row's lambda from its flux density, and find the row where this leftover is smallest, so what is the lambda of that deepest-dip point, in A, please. 4685.99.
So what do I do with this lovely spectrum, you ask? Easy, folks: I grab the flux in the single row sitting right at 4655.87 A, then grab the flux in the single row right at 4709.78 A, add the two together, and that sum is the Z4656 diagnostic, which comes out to 308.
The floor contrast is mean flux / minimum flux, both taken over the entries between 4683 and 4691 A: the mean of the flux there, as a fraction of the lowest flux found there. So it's 1.14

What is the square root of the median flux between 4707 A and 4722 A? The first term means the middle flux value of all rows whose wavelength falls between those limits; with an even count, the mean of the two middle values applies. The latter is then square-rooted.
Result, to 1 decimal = 12.7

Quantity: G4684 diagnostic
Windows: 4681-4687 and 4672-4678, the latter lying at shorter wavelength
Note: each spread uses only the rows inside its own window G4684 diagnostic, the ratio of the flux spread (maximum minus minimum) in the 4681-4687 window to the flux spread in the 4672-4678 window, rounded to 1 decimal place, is 2.3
